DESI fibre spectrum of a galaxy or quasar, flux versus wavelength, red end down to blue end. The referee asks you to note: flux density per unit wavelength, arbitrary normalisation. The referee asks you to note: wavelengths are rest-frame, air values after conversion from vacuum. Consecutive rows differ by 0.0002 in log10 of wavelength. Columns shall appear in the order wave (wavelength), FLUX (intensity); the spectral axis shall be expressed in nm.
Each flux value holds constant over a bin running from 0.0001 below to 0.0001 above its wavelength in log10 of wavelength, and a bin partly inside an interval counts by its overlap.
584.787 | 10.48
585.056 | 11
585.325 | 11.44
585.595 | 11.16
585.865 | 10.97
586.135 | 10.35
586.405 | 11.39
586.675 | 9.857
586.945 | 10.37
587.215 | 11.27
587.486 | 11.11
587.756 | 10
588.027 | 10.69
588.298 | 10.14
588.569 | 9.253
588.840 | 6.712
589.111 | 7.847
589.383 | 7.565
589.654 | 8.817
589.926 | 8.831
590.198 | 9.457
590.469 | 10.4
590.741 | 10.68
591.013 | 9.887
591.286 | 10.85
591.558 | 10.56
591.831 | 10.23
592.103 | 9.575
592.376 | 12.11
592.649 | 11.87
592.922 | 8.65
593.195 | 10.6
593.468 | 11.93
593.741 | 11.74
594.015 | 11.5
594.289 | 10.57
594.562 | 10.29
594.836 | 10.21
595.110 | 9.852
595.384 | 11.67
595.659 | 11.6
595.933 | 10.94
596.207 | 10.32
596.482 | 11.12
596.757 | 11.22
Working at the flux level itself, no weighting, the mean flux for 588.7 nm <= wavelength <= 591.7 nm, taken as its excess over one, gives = 8.24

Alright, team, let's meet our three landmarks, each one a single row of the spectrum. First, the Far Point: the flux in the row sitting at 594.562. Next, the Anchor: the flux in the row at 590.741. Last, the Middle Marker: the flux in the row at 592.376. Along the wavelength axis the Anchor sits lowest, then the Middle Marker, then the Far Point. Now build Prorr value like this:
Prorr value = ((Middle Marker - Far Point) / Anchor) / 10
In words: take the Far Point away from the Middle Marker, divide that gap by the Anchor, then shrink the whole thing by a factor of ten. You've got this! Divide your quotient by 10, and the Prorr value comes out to 0.017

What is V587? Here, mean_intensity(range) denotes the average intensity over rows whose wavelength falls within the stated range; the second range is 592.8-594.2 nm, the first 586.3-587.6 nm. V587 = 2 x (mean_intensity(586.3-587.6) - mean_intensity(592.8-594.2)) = -0.2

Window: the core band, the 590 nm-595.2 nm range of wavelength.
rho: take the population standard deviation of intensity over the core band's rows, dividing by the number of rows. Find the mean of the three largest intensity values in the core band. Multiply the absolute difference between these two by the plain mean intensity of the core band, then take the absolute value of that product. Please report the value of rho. 117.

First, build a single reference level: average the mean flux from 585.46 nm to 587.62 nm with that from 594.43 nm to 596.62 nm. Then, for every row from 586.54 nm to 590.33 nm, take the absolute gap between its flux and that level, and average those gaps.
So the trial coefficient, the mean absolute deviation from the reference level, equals 1.5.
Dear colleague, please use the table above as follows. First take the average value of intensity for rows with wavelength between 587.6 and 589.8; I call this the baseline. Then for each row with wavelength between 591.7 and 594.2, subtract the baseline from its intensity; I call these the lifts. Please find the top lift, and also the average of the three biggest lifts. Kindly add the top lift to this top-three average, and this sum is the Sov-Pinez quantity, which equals 6.3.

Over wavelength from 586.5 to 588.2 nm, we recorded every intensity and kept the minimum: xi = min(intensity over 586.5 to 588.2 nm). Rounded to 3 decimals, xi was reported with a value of 9.857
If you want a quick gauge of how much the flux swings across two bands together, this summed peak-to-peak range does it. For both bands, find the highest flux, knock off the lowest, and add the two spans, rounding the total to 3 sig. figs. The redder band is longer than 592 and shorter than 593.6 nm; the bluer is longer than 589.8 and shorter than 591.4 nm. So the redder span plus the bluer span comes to 5.48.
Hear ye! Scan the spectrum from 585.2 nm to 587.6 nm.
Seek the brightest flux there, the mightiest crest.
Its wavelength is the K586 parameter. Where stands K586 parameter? 585.325 nm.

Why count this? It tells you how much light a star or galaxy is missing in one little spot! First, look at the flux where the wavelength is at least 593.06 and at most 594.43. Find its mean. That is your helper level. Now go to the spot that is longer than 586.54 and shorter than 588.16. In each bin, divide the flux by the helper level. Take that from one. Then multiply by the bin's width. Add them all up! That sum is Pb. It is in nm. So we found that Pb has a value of 0.10 nm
